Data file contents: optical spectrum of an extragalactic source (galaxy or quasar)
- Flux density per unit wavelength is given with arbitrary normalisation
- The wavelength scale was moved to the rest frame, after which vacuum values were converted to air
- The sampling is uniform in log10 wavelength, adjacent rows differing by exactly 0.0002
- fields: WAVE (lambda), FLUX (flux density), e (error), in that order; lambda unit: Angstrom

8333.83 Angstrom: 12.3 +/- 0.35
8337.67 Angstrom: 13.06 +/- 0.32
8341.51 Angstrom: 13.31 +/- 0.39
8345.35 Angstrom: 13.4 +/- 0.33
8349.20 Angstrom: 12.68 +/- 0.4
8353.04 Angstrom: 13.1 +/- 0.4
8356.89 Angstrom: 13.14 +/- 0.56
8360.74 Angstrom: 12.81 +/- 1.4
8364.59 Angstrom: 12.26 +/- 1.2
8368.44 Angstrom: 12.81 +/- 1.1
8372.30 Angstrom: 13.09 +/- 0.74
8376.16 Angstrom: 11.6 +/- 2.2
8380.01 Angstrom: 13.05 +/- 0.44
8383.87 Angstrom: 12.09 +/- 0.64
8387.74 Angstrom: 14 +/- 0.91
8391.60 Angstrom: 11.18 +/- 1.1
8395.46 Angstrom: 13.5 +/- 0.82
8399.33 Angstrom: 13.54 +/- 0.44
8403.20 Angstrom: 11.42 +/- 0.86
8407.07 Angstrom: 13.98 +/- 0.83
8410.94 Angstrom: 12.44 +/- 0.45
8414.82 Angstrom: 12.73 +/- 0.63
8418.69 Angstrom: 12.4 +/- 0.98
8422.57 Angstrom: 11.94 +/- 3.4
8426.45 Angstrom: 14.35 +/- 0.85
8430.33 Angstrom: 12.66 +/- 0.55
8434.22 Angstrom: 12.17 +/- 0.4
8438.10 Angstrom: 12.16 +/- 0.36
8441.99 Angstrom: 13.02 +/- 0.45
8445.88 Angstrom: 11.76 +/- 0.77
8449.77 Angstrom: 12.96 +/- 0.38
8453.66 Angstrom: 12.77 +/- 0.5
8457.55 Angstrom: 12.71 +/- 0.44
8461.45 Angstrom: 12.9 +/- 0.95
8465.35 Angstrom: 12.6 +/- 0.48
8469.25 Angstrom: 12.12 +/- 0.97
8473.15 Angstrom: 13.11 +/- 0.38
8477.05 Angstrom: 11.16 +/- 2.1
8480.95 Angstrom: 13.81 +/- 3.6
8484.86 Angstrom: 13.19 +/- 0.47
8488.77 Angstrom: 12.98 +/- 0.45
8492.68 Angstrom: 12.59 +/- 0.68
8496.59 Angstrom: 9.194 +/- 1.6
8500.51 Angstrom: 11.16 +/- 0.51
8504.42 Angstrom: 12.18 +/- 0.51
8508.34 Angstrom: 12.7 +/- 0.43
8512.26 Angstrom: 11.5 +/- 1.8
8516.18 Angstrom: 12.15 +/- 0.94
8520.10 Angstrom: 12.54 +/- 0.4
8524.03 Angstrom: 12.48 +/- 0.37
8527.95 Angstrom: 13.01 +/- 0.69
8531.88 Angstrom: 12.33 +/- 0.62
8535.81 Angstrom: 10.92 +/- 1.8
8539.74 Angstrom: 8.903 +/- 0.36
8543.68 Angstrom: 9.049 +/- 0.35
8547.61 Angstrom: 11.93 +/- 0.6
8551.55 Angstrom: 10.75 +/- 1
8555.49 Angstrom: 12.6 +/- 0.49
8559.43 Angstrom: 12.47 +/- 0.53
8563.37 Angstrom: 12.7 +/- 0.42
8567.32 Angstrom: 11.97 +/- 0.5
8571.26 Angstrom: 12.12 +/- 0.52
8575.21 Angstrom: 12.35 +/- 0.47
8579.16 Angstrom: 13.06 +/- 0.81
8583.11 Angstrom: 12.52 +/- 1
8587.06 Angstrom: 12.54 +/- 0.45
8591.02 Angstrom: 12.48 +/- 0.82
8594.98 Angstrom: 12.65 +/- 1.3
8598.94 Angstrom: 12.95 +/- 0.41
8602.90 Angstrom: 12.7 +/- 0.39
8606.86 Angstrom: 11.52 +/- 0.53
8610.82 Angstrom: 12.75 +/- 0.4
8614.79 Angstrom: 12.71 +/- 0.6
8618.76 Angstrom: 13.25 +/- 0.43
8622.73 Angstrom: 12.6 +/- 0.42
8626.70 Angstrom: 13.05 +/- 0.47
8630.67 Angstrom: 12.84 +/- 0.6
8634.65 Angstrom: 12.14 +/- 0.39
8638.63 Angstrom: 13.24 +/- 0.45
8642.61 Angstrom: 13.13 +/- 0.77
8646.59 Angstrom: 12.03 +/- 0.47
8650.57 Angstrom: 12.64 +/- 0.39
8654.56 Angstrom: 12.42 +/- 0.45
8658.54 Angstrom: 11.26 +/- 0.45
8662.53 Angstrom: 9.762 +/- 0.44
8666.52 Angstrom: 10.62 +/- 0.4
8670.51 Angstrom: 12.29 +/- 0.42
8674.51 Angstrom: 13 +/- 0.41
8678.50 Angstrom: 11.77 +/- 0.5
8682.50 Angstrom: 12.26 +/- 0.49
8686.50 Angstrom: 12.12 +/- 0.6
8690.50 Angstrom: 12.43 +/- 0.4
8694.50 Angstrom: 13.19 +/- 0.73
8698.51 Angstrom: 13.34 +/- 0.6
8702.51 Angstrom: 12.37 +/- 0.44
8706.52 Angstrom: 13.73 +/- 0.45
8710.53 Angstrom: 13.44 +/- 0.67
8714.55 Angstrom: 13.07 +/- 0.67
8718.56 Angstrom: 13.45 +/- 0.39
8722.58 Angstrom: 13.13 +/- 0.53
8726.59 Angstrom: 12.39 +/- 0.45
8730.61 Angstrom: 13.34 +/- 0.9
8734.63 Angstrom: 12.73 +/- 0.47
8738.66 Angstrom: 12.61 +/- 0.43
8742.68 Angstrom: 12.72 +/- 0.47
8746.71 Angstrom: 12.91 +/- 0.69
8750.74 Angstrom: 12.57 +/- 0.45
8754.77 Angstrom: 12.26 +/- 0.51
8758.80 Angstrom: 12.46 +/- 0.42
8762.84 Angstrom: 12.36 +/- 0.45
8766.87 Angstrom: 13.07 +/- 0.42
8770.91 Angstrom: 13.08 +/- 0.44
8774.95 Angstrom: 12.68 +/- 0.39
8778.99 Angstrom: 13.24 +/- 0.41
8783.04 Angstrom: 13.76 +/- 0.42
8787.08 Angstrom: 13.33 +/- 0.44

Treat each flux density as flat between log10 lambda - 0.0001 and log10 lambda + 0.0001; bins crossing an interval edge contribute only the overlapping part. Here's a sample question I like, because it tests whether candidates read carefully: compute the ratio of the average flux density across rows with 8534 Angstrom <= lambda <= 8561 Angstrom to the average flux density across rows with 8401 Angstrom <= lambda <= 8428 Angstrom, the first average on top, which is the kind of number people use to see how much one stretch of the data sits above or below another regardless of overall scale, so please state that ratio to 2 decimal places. 0.86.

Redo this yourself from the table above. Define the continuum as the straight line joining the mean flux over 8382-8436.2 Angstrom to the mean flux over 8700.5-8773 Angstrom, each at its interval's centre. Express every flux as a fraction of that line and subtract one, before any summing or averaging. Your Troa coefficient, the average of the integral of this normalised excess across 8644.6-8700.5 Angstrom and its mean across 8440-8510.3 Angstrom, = -1.7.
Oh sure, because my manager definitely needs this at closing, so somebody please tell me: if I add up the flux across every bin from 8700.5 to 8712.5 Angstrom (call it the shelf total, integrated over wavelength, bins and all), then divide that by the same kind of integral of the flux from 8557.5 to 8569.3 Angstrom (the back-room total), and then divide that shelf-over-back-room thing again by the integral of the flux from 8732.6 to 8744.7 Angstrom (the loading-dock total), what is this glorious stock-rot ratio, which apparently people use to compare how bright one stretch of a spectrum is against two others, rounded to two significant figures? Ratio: 0.0071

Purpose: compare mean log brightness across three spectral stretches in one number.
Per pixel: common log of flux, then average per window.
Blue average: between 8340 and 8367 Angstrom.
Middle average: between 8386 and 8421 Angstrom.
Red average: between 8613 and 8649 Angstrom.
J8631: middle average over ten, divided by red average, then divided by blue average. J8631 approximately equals 0.0899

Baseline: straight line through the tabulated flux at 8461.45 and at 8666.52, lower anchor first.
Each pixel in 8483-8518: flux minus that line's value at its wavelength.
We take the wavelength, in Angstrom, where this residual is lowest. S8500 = 8496.59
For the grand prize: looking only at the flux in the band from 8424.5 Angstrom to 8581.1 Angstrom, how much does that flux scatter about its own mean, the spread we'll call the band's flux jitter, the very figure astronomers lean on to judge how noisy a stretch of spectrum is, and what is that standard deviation 1.1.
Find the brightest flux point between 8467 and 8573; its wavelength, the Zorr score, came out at 8480.95 Angstrom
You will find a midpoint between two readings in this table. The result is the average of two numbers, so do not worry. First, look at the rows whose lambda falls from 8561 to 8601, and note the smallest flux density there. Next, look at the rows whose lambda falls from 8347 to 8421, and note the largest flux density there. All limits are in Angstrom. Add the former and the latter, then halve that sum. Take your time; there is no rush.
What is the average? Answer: 13.0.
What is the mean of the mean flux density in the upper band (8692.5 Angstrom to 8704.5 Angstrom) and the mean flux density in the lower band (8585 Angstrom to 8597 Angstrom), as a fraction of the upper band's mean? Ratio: 0.98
